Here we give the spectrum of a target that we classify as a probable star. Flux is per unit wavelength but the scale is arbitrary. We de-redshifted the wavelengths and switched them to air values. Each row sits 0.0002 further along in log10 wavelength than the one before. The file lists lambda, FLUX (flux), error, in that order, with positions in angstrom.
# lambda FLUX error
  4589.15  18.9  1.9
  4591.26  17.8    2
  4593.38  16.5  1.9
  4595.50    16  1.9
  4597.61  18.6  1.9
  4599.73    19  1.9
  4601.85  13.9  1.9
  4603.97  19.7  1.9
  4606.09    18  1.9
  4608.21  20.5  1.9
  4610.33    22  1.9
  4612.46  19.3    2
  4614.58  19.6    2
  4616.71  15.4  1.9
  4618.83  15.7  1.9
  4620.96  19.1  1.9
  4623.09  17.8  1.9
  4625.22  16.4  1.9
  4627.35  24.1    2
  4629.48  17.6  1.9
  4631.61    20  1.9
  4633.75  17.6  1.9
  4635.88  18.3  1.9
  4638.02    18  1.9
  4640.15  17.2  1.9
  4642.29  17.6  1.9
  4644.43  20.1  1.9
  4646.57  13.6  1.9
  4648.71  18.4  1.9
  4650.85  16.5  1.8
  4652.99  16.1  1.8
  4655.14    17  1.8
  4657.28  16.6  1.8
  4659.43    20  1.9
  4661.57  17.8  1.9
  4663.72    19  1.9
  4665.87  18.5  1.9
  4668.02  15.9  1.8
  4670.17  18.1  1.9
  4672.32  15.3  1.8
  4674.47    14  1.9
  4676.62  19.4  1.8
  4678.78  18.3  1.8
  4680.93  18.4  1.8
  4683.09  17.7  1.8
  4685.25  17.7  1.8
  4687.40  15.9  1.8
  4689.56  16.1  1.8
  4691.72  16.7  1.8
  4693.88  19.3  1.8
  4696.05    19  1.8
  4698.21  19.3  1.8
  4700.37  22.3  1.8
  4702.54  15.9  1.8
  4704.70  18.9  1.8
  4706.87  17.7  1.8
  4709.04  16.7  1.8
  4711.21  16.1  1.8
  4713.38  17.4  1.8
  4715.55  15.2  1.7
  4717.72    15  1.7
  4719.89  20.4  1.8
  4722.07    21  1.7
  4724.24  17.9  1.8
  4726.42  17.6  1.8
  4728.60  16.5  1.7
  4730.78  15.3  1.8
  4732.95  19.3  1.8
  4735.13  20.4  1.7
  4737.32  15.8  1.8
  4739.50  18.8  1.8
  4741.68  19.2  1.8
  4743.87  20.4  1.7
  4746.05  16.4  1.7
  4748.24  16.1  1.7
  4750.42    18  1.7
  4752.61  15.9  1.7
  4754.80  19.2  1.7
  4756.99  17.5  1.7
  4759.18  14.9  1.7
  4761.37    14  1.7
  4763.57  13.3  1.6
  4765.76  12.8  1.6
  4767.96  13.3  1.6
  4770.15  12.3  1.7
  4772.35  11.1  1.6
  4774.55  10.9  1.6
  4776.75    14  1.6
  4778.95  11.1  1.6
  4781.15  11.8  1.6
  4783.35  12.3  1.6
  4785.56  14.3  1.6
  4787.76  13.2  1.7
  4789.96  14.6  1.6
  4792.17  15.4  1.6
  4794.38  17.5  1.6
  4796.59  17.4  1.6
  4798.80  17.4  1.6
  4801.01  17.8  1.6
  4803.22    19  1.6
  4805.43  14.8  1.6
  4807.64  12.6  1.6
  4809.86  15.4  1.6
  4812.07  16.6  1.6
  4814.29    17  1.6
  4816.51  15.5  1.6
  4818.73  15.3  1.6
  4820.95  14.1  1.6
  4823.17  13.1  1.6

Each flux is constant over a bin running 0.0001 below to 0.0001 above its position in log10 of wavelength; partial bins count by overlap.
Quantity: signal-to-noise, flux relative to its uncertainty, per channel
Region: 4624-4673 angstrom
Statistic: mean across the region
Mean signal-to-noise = 9.5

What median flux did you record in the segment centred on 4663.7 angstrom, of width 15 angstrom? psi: 18.1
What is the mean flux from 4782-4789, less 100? -86.7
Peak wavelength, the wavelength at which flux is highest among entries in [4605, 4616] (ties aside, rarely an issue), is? 4610.33 angstrom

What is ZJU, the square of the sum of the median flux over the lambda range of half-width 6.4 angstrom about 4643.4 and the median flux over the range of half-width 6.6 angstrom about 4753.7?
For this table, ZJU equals 1197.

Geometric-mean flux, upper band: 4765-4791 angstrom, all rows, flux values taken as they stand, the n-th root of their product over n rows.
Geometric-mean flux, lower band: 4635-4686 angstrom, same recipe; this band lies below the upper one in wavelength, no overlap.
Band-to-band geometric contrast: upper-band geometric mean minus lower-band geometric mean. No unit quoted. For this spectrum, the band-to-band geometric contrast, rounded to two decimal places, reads -4.82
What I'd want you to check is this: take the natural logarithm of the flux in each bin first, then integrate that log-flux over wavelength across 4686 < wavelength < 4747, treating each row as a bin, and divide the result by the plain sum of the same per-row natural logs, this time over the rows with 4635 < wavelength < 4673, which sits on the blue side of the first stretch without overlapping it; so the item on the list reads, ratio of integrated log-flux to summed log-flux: 3.4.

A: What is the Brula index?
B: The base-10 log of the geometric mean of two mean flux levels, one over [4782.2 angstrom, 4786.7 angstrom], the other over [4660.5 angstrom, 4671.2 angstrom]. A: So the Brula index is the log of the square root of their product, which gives 1.19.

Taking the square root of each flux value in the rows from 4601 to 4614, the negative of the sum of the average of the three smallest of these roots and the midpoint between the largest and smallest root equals -8.33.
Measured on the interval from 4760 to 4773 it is -7.01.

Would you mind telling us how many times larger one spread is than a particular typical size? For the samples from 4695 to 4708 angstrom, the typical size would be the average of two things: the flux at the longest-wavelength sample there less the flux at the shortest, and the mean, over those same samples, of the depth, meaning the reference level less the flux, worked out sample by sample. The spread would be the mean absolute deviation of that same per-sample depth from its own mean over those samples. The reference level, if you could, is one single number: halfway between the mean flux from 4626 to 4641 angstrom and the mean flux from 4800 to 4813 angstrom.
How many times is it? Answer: -1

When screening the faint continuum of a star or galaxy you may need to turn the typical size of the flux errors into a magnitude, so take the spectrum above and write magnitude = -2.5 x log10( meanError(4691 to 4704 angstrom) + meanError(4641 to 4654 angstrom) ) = -1.41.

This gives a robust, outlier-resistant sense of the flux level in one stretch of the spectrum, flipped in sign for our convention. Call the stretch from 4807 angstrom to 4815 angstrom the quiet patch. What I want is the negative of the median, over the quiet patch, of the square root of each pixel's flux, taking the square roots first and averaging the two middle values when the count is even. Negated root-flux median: -4.0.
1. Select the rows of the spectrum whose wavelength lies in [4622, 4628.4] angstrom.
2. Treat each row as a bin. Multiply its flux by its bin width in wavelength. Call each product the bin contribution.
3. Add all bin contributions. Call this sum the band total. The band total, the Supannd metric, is 124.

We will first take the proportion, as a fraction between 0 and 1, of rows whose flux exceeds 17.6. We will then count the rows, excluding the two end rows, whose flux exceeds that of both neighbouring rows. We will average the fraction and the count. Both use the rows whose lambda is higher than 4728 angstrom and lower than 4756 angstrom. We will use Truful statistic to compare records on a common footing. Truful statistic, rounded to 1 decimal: 1.8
